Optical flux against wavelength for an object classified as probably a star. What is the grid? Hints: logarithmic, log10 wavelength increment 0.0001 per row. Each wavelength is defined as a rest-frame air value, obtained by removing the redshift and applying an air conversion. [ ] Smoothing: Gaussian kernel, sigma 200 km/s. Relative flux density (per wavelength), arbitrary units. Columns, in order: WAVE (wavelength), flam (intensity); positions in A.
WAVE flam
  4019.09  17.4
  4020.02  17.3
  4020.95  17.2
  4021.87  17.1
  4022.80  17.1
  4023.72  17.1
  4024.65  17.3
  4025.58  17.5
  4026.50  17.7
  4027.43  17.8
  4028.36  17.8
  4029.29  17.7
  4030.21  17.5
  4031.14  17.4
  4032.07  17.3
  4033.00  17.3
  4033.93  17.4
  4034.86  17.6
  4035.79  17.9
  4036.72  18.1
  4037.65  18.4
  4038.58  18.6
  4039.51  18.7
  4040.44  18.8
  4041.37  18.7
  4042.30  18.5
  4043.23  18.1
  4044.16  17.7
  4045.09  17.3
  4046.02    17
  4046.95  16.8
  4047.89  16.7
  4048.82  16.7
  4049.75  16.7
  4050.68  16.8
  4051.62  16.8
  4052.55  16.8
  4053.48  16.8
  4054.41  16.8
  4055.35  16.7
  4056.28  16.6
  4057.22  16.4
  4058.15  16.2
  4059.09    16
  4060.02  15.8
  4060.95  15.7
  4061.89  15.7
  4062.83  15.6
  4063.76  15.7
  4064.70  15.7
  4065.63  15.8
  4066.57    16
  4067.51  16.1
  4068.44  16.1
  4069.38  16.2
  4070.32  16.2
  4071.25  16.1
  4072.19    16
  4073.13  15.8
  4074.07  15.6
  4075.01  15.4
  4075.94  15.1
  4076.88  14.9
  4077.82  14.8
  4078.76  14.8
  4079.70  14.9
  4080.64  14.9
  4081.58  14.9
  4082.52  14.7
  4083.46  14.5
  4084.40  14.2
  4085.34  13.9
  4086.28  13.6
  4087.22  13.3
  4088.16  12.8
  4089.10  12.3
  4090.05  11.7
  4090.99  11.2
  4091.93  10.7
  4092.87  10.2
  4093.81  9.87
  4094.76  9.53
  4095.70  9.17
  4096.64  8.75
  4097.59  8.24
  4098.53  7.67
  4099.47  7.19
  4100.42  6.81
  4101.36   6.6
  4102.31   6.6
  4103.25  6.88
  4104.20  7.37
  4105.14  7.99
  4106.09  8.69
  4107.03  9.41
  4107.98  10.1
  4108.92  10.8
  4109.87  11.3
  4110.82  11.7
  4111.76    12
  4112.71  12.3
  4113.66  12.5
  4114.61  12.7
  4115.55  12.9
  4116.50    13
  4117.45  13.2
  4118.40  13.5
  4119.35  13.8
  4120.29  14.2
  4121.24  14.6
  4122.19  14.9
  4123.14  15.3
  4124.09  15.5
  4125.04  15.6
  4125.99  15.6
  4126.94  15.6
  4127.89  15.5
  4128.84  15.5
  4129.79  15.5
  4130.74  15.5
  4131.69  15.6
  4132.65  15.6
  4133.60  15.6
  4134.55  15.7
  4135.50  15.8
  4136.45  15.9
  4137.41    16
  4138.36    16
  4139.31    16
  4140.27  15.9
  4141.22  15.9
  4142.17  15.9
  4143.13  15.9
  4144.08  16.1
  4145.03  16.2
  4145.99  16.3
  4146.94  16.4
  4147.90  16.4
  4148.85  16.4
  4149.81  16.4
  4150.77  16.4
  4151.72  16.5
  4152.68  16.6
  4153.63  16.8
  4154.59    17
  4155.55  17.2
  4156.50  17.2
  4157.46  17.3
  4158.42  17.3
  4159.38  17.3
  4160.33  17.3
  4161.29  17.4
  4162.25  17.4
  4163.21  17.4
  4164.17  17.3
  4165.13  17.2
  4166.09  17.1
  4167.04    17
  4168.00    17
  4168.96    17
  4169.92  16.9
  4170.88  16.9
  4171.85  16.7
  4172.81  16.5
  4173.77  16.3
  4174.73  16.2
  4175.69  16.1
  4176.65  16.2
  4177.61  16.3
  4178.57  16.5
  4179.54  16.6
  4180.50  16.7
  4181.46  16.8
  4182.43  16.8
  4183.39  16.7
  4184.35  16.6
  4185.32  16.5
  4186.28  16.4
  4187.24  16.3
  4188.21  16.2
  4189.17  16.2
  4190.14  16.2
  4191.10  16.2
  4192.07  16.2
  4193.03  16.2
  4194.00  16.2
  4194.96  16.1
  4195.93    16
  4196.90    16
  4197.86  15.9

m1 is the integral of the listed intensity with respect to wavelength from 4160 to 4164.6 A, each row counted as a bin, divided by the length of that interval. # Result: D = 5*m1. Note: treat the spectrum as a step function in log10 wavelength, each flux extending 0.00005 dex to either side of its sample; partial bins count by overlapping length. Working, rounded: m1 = 17.3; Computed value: 86.7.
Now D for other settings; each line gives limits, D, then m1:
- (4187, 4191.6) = 81.0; 16.2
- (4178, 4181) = 82.9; 16.6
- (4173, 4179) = 81.5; 16.3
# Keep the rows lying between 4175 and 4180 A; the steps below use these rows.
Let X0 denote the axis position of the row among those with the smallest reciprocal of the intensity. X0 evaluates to 4179.54 A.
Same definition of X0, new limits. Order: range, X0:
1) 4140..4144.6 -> 4144.08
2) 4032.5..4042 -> 4040.44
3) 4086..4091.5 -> 4086.28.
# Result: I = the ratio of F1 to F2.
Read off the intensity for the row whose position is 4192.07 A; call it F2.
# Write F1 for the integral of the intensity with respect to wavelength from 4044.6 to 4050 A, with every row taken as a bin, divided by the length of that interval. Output 1.04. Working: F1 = 16.9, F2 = 16.2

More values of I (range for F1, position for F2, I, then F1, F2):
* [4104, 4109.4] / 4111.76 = 0.76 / 9.2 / 12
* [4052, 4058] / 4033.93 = 0.96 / 16.7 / 17.4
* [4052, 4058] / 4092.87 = 1.63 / 16.7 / 10.2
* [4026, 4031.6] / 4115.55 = 1.37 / 17.7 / 12.9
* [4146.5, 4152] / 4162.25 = 0.94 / 16.4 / 17.4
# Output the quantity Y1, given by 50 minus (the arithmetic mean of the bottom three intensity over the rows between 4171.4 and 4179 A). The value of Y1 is 33.8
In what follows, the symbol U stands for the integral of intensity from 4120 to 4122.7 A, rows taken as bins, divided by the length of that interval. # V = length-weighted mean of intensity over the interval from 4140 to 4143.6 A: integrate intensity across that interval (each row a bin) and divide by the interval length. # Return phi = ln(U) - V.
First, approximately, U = 14.6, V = 15.9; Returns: -13.2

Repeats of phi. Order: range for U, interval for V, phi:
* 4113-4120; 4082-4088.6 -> -11.3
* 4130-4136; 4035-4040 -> -15.5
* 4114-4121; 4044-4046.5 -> -14.7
